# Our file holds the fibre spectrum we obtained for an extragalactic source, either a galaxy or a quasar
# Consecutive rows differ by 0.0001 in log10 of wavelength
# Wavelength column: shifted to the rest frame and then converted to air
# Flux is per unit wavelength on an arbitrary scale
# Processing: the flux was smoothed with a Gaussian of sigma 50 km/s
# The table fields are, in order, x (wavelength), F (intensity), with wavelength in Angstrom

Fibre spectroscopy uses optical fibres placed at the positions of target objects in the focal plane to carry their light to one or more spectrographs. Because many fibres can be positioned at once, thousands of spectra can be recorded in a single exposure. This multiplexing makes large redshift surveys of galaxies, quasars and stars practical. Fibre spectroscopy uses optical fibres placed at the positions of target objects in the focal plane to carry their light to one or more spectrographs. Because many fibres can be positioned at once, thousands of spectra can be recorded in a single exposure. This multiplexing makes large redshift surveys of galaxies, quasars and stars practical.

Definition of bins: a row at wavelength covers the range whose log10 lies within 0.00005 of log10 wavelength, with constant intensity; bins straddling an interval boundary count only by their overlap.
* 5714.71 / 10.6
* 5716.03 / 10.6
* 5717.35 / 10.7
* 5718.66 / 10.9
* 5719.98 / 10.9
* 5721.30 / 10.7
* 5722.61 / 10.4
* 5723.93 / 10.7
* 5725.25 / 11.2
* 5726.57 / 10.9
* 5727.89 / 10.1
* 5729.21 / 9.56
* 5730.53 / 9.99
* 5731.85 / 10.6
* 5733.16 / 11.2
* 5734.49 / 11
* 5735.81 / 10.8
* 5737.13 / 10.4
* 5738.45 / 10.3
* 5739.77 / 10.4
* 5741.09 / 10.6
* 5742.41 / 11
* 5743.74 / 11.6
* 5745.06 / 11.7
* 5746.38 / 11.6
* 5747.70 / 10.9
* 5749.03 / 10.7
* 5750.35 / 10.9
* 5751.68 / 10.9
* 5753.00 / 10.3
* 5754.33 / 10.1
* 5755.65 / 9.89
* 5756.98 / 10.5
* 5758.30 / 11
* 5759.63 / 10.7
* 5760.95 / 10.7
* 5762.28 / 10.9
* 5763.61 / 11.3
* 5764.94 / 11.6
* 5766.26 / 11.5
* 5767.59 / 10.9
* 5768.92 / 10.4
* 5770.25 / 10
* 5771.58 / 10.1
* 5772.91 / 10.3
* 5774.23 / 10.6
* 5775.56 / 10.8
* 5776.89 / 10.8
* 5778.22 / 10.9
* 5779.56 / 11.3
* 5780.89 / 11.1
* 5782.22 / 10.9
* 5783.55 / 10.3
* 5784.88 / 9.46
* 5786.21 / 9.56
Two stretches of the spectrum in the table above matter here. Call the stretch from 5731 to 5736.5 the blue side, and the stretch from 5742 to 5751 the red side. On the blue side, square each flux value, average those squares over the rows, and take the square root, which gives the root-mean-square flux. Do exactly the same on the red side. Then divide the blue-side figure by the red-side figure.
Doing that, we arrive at 0.97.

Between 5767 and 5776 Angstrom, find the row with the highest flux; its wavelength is 5767.59 Angstrom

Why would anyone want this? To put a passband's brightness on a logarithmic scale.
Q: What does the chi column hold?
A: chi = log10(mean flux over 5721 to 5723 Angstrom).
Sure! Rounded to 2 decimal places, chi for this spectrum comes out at 1.02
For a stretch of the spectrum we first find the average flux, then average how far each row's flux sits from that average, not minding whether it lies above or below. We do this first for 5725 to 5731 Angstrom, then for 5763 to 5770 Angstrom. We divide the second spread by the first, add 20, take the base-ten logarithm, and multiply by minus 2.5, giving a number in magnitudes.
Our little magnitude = -3.29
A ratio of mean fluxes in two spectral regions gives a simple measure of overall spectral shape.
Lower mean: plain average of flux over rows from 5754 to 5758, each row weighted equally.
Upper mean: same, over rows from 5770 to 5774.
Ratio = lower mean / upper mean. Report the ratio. 1.00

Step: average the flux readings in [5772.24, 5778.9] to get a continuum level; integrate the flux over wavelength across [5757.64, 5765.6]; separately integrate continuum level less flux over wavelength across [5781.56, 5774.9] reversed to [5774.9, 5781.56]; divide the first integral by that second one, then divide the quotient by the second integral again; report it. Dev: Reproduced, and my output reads 22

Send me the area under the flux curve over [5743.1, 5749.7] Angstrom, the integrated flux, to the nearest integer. 75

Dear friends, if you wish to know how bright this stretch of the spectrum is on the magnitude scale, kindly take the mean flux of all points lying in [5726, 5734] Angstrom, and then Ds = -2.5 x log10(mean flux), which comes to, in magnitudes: -2.54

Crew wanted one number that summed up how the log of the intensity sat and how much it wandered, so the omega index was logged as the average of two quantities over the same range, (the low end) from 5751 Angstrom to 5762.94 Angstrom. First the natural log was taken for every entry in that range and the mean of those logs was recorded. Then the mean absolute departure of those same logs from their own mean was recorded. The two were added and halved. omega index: 1.19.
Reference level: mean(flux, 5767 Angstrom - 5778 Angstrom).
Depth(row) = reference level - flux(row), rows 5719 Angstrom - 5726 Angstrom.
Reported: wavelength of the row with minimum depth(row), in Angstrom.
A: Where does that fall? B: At 5725.25 Angstrom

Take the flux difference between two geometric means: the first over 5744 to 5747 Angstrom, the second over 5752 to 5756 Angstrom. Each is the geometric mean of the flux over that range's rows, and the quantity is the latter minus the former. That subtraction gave -1.55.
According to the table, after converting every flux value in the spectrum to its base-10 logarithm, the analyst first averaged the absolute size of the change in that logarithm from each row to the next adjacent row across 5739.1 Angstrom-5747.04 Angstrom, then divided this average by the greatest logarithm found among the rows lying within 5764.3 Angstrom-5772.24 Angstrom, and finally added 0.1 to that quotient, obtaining 0.1103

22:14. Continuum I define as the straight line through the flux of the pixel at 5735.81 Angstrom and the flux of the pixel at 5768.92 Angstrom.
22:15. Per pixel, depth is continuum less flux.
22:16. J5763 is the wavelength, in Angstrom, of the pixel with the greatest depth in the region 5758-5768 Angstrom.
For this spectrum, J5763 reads 5759.63 Angstrom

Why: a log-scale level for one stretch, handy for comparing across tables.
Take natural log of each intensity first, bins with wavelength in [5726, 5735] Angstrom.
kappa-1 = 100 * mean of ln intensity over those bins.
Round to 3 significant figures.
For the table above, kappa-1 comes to 235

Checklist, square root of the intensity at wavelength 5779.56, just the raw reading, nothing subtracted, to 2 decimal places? 3.36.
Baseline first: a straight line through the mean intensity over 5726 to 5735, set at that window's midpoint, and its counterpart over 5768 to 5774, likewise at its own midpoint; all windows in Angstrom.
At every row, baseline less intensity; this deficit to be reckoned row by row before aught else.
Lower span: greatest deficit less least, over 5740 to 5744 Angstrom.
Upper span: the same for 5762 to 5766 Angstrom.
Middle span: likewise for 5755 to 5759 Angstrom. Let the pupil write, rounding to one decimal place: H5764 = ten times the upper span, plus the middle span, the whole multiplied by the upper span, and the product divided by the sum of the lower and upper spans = 3.4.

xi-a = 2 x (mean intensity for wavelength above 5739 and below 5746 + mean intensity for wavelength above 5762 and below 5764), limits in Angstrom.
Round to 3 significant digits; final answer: 44.3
